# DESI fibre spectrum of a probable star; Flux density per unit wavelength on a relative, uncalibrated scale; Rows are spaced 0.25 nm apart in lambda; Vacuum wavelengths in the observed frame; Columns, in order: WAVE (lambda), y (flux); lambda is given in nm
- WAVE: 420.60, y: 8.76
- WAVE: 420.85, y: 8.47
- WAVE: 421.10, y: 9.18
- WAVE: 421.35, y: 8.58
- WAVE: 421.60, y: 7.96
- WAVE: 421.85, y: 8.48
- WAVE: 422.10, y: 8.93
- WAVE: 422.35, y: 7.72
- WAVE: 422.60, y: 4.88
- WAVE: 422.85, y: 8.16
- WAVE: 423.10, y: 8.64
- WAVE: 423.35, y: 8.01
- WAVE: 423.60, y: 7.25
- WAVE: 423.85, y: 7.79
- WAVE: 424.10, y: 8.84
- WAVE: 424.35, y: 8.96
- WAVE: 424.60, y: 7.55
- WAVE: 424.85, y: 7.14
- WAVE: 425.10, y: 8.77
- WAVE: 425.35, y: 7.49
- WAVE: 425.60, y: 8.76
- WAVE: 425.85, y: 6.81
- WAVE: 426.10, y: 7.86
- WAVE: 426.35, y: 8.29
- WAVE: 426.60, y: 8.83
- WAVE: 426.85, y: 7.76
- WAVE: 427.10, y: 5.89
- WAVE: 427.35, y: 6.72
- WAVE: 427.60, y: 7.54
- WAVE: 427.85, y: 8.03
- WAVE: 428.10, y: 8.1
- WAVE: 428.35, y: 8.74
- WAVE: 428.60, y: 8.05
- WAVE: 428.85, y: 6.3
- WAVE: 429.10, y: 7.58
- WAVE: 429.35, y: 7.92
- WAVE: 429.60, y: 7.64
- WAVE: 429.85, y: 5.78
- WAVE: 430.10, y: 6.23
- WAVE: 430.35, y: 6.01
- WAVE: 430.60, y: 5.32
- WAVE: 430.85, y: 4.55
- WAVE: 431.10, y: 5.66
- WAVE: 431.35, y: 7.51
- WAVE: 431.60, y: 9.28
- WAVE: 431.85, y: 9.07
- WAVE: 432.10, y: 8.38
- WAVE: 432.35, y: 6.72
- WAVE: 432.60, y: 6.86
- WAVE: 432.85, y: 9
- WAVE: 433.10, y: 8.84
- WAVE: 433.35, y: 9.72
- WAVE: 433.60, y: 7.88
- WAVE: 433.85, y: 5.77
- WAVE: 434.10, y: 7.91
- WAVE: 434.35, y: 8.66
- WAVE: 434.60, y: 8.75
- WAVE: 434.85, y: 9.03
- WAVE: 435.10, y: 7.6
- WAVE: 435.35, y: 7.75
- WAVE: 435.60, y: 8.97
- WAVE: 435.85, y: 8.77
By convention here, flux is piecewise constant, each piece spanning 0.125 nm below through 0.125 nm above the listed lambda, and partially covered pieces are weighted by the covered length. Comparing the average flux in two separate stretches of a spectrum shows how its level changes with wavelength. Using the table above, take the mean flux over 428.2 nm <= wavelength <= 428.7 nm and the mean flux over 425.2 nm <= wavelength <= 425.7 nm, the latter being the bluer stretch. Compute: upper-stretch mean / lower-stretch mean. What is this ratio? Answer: 1.03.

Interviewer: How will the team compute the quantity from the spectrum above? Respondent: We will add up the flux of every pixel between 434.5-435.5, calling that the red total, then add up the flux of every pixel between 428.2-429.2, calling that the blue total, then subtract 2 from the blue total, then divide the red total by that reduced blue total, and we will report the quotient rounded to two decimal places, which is 1.16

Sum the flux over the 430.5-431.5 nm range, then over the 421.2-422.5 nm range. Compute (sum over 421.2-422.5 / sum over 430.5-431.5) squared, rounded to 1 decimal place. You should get 3.3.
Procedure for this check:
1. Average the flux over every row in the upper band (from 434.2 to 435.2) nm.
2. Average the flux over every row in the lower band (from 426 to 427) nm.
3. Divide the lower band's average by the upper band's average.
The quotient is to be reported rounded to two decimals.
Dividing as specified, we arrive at 0.96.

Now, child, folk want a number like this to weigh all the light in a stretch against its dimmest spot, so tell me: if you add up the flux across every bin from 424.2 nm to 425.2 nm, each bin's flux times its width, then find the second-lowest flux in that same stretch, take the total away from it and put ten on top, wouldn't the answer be 9.4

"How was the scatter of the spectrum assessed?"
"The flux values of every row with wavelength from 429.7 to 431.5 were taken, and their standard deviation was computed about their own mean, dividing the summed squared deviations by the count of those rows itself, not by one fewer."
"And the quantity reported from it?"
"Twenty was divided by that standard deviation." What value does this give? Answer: 23.8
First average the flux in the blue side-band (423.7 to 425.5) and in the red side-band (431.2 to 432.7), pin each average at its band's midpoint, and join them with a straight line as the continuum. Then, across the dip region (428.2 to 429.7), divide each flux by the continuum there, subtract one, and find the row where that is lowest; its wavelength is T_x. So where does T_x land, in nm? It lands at 428.85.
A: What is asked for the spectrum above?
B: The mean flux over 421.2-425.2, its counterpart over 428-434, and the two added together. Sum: 15.35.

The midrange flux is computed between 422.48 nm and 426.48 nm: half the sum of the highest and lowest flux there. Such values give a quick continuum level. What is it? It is 6.92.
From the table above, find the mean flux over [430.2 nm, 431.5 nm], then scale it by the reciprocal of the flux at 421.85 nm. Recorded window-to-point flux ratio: 0.69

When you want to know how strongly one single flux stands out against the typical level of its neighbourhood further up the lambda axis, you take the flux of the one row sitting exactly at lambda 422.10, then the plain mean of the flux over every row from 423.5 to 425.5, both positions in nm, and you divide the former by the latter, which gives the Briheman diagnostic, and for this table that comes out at 1.12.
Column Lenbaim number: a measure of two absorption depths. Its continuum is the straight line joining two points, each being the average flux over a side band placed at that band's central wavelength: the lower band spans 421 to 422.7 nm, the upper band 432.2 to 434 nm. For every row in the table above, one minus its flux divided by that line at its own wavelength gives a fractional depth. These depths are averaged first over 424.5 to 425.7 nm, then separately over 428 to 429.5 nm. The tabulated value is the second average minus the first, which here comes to 0.01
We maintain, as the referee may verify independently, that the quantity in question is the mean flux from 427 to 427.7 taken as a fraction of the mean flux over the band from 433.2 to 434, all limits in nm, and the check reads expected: 0.86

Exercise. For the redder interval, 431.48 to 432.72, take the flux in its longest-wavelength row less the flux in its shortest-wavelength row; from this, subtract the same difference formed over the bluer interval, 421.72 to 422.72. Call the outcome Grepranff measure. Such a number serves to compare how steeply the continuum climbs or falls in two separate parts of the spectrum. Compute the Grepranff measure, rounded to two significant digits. 1.2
